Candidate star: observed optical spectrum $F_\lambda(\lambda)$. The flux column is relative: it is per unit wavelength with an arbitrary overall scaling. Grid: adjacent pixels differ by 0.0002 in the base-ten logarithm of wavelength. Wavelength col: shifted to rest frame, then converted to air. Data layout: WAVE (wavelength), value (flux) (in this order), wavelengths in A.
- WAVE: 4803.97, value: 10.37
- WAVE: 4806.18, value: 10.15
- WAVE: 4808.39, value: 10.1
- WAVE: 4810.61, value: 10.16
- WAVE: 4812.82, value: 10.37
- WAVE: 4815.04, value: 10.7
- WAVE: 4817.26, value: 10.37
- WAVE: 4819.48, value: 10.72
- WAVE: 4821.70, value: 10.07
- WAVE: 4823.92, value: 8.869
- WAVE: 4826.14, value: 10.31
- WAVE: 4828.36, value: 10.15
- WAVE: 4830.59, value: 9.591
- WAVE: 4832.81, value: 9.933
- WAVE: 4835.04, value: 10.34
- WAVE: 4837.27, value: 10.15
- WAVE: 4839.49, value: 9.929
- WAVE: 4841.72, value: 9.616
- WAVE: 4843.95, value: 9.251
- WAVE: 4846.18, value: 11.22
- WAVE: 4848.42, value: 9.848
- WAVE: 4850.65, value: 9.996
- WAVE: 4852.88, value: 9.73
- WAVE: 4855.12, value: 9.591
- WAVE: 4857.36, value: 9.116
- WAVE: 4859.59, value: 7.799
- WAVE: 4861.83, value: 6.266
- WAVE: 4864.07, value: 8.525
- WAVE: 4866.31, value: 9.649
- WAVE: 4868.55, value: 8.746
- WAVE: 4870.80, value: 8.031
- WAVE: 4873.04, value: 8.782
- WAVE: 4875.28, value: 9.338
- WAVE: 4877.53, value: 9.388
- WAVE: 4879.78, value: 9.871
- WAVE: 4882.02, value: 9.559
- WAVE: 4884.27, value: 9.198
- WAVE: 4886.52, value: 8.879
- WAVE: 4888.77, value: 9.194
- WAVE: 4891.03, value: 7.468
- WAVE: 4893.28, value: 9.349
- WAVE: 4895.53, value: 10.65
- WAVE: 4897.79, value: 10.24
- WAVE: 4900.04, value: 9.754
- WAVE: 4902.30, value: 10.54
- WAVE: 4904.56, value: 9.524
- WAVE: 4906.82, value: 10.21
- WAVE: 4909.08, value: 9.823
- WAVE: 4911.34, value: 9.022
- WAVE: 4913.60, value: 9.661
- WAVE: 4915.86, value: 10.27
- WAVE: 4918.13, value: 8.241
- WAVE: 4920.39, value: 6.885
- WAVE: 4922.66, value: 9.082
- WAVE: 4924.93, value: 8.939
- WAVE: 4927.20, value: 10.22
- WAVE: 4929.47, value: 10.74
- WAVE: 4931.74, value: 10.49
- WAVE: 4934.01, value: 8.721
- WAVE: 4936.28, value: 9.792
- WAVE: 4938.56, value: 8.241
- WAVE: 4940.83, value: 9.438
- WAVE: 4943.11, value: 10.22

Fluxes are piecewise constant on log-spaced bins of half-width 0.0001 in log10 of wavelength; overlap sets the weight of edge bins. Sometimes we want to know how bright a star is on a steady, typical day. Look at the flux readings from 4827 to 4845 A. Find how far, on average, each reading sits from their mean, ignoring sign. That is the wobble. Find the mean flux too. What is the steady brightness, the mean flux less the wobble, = 9.6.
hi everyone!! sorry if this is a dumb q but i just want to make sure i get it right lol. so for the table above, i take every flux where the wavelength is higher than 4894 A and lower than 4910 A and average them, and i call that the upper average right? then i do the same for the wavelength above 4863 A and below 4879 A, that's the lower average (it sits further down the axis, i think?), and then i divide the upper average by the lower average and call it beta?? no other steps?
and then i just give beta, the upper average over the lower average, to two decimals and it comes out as 1.13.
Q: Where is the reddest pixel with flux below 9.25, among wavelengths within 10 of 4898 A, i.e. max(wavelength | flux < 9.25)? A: 4891.03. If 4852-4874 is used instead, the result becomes 4873.04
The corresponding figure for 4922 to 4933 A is 4924.93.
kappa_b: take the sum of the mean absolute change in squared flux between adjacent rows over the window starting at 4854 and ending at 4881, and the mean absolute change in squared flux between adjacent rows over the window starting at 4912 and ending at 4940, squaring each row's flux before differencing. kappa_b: 36.2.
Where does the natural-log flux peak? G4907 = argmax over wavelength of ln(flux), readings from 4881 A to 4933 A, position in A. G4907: 4929.47 A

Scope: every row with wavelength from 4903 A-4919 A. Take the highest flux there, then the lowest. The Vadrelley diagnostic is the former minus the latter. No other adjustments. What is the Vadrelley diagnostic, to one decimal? 2.0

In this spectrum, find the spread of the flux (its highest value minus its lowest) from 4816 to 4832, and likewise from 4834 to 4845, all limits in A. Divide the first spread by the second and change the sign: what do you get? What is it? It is -1.70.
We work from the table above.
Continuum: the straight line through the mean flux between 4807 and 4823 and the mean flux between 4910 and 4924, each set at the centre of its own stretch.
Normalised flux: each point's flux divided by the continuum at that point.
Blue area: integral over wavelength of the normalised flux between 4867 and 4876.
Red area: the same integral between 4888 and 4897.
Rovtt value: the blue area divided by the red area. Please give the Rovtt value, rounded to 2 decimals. 0.92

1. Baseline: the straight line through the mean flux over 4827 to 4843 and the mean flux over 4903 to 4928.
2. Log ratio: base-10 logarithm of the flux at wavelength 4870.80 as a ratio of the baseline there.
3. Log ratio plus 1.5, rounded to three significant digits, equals 1.42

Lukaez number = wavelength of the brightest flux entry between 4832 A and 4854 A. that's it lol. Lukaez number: 4846.18 A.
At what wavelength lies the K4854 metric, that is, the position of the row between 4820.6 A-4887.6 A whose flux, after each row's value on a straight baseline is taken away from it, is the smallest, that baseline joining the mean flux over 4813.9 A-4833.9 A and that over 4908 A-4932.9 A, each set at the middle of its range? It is 4861.83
